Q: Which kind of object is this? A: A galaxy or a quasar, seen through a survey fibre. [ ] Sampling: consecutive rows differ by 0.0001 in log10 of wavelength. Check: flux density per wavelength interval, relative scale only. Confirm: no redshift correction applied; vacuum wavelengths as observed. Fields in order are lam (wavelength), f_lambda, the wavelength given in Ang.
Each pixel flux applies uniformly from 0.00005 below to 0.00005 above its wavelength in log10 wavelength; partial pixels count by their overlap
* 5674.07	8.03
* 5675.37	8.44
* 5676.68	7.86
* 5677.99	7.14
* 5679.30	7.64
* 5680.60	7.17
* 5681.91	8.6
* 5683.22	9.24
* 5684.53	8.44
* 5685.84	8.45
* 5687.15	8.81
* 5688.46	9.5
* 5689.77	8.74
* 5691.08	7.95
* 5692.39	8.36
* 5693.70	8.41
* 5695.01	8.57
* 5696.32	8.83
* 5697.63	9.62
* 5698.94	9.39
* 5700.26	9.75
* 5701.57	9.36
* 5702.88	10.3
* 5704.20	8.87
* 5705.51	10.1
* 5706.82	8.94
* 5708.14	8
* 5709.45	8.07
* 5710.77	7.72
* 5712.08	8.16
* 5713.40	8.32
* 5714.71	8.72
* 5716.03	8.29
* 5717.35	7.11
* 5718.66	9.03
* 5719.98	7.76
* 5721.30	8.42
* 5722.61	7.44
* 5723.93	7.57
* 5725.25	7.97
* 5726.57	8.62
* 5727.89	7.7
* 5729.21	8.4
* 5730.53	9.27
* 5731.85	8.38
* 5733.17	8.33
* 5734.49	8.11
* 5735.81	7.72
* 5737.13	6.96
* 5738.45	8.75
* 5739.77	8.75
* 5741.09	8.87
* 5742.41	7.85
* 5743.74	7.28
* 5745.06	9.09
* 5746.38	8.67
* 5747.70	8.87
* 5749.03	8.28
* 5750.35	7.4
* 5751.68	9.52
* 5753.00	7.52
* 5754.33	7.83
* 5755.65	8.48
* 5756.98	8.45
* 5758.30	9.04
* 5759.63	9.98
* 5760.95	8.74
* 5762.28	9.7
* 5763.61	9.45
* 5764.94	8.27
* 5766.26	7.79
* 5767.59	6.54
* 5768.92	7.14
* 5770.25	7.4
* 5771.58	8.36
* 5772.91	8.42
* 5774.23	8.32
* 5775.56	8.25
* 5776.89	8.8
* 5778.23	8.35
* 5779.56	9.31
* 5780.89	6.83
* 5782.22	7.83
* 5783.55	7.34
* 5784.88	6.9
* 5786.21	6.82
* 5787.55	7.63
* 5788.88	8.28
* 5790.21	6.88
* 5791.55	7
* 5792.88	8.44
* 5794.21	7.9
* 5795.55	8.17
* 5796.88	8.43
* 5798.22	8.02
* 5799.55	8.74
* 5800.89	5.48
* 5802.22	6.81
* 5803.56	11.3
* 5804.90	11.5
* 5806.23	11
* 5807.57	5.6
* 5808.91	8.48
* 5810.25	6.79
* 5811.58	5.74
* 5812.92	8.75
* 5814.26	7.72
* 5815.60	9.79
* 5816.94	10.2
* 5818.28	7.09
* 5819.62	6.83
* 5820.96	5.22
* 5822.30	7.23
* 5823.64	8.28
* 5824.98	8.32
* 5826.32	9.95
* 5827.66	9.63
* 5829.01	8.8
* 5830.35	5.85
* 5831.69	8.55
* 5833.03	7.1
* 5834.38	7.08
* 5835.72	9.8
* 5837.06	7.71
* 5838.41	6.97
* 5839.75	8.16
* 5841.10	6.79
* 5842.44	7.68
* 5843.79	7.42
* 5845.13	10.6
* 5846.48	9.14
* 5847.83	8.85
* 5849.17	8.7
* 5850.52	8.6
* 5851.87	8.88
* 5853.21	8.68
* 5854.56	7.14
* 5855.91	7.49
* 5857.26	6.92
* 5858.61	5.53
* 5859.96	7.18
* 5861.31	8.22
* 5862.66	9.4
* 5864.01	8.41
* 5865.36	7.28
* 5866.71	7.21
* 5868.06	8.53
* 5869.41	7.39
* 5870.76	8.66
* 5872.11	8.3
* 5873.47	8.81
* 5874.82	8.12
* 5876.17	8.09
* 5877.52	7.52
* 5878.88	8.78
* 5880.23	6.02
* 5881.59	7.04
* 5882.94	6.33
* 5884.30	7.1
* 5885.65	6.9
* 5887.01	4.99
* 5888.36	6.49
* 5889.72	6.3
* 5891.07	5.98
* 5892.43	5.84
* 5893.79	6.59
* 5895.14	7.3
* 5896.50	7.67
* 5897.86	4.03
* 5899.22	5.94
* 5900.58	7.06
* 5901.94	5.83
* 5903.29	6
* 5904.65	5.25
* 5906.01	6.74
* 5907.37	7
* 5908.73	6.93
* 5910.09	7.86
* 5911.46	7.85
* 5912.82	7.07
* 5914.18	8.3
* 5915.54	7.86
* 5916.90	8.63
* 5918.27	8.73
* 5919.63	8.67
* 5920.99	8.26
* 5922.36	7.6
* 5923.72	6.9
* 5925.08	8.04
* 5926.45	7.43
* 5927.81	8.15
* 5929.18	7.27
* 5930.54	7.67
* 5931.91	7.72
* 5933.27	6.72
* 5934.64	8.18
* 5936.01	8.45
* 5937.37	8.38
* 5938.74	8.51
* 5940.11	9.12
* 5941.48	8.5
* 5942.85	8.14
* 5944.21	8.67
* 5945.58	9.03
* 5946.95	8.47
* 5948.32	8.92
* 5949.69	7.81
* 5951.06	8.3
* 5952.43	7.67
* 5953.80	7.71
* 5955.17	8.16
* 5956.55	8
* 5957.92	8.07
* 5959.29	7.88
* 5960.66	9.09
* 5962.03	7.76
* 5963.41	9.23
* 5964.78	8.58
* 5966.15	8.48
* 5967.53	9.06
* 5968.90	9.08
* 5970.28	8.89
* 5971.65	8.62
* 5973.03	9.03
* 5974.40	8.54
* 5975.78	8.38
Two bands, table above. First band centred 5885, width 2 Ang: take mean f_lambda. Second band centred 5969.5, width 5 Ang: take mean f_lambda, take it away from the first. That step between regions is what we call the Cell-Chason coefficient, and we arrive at -1.9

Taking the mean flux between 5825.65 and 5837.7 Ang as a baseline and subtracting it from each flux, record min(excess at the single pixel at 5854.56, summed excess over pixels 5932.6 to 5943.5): -1.1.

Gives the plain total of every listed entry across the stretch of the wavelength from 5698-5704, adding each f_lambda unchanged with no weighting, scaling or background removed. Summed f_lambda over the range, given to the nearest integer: 39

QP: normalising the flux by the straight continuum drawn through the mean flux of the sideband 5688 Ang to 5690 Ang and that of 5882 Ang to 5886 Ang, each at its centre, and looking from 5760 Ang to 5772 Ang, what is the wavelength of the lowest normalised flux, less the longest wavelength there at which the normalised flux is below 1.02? -2.7 Ang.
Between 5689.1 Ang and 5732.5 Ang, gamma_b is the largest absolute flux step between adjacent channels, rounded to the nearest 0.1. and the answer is 1.9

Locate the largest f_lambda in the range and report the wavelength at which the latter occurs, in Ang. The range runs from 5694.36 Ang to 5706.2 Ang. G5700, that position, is 5702.88 Ang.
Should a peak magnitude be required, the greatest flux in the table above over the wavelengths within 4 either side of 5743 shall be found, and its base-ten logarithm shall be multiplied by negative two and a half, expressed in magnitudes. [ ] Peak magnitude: -2.396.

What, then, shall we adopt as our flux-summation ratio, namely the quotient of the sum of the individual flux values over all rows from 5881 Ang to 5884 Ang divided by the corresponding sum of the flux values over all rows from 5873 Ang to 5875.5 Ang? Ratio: 0.79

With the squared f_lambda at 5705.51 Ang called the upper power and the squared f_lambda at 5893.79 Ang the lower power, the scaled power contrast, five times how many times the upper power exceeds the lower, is 12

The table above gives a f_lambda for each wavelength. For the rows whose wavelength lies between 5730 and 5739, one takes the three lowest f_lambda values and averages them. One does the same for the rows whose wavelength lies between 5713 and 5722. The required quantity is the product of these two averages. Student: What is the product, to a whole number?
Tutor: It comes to 59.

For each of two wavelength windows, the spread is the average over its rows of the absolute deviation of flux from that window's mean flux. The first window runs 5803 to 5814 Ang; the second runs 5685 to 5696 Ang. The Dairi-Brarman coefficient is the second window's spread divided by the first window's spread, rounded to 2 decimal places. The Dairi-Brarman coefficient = 0.16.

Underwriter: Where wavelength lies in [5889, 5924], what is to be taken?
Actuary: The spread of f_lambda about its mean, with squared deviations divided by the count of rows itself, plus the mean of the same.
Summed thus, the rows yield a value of 8.1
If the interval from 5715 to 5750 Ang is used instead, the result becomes 8.8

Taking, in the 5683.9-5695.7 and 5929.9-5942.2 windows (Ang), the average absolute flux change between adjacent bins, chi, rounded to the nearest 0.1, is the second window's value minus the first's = 0.1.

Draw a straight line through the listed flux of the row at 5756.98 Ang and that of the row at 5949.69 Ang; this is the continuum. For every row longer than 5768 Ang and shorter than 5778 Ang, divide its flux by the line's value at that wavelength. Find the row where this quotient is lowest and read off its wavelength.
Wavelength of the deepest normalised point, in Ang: 5768.92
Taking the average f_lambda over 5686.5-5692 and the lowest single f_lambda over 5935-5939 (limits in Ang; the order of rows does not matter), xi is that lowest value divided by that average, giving 0.96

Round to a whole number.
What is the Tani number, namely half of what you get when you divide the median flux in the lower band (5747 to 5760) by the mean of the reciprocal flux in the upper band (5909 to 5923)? 34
